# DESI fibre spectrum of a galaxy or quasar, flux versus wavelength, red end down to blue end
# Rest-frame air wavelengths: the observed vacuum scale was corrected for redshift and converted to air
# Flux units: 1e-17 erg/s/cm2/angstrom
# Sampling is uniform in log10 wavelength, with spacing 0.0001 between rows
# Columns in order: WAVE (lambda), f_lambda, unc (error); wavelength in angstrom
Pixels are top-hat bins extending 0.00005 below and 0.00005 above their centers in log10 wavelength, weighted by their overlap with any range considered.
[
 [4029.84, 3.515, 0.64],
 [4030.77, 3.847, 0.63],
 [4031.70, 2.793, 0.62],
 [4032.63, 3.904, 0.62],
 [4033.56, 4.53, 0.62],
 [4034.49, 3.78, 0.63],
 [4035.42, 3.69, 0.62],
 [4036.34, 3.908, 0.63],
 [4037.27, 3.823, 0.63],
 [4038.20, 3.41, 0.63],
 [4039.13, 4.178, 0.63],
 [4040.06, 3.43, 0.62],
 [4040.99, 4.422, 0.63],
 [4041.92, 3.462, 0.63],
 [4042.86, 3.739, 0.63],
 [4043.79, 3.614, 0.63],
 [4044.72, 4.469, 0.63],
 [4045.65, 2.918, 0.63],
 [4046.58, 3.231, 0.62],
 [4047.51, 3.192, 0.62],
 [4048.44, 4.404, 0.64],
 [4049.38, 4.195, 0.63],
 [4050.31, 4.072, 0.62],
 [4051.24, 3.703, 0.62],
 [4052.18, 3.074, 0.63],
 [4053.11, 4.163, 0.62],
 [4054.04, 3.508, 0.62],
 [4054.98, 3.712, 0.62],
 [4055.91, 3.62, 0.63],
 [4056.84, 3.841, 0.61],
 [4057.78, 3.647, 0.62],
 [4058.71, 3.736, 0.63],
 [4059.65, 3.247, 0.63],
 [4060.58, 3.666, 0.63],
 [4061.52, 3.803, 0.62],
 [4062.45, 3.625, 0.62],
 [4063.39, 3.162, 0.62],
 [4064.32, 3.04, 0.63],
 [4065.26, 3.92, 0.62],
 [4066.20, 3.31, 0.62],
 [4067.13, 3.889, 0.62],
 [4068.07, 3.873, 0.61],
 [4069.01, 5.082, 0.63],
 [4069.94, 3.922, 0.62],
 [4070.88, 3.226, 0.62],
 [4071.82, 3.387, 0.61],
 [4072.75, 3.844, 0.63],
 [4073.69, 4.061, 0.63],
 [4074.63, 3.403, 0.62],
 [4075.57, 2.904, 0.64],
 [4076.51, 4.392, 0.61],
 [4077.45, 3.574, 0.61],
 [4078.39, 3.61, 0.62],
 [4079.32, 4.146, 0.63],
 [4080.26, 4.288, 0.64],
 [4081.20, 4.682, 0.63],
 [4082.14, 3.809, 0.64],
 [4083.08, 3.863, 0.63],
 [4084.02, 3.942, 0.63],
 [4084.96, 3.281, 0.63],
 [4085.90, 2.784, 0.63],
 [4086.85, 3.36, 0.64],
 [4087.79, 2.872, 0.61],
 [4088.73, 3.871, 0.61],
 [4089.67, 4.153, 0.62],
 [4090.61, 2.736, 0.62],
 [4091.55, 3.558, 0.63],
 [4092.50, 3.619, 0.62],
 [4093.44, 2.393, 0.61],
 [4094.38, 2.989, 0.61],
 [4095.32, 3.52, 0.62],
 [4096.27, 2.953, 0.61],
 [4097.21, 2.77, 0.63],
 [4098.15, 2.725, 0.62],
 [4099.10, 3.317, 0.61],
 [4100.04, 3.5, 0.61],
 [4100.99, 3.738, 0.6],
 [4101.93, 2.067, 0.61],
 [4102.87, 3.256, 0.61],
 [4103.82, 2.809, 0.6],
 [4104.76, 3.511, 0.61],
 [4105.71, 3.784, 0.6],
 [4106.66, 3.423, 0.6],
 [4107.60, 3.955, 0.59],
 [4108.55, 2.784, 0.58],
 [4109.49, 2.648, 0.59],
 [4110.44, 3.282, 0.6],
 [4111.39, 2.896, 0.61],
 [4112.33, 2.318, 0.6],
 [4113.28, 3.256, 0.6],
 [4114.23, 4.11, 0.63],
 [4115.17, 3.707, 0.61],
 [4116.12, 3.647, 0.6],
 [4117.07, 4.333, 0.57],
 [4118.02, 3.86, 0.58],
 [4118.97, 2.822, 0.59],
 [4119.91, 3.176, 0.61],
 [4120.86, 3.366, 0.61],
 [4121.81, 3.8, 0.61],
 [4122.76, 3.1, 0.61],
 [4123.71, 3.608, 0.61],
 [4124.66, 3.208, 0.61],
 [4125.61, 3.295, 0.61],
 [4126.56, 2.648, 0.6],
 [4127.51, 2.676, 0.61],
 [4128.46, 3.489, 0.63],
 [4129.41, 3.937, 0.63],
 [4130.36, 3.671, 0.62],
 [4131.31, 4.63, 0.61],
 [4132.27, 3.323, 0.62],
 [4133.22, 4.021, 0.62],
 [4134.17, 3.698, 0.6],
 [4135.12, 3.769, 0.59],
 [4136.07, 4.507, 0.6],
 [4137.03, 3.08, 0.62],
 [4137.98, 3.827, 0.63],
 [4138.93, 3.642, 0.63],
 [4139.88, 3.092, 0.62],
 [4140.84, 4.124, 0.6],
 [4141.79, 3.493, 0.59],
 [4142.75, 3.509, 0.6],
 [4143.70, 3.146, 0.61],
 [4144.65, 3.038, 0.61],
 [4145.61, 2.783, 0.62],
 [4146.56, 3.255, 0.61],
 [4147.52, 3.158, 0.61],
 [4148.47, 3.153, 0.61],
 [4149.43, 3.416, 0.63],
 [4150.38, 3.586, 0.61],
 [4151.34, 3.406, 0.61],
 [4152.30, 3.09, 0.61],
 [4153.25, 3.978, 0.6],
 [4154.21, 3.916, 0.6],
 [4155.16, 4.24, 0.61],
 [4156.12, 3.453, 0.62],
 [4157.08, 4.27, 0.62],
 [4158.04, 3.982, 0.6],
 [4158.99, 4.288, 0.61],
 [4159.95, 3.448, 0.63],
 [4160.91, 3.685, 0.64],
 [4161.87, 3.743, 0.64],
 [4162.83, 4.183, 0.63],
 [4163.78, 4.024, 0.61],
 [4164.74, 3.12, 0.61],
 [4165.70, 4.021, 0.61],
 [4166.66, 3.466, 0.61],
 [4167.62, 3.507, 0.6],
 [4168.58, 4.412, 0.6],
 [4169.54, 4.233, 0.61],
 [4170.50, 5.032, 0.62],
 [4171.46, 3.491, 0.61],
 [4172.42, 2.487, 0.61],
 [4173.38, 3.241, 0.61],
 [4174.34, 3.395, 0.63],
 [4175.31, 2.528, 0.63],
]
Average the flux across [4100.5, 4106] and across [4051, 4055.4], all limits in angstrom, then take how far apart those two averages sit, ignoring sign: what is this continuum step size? 0.4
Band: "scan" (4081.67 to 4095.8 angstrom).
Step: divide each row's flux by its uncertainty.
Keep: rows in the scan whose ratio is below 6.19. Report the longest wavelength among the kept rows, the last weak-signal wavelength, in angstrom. 4095.32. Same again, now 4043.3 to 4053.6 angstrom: 4052.18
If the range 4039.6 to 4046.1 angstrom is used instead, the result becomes 4045.65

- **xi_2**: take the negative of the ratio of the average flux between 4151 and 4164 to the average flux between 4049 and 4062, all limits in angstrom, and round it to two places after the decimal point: -1.03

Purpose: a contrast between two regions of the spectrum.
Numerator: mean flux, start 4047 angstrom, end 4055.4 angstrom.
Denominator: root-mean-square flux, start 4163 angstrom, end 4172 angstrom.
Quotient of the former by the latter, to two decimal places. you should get 0.95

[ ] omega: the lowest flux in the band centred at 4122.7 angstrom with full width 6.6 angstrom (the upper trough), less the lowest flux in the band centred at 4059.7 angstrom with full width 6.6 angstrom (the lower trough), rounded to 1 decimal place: -0.1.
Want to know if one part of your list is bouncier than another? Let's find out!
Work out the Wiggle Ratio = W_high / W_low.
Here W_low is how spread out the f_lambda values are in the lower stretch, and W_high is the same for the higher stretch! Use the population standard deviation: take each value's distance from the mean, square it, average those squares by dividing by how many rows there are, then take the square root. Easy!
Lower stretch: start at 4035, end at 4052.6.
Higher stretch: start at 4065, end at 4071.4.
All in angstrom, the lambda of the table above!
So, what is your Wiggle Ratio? 1.23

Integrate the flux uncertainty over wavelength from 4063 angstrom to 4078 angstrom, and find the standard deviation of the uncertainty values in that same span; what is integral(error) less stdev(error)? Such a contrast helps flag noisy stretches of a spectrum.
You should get 9.31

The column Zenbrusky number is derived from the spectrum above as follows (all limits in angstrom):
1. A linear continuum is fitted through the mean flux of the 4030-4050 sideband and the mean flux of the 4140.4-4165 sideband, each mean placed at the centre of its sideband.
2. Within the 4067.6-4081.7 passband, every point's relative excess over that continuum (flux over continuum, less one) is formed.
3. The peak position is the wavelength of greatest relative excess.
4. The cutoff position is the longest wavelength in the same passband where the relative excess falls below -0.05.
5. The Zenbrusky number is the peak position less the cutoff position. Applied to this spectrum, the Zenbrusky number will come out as -6.6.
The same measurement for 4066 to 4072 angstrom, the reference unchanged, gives -2.8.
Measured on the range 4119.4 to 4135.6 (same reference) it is -1.0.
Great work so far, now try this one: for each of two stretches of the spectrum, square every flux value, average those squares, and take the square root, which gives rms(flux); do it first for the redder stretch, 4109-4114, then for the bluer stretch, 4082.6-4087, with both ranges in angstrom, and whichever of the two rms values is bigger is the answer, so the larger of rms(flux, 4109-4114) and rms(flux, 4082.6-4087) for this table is 3.47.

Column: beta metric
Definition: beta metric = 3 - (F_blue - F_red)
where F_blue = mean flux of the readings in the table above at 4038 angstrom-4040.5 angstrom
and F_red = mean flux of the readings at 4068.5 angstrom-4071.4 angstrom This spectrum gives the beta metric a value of 3.4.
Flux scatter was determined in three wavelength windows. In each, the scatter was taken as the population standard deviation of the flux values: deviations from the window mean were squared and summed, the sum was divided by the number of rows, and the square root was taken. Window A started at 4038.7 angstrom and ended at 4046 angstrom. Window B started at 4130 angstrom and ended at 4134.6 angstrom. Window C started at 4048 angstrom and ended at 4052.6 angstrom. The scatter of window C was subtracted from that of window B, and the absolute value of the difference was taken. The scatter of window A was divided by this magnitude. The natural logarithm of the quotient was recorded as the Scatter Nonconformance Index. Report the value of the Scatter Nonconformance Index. 2.9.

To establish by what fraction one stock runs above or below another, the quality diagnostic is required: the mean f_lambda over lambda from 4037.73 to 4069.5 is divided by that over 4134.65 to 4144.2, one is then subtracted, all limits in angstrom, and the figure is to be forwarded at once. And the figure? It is 0.03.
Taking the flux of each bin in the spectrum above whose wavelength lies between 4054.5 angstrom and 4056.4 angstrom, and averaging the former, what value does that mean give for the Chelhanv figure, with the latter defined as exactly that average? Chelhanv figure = 3.67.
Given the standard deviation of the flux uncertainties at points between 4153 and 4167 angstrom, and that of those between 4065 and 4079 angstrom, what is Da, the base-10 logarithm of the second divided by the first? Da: -0.18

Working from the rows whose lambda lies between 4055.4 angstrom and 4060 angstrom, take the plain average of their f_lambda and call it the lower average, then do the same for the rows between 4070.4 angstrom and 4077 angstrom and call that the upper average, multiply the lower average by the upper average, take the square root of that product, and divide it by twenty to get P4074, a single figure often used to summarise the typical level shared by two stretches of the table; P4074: 0.181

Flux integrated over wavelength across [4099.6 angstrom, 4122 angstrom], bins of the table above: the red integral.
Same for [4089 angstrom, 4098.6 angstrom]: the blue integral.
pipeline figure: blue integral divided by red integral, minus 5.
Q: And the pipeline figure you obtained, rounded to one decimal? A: -4.6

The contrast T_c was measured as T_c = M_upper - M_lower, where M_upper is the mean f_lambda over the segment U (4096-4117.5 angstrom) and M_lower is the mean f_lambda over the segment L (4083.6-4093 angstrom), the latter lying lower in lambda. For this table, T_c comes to -0.2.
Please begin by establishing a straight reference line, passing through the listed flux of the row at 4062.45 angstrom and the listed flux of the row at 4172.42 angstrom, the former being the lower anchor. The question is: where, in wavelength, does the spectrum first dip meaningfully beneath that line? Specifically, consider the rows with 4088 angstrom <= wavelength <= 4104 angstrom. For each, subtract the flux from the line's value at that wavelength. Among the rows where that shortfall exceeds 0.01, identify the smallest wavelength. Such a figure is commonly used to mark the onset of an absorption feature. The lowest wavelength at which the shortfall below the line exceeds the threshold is 4090.61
